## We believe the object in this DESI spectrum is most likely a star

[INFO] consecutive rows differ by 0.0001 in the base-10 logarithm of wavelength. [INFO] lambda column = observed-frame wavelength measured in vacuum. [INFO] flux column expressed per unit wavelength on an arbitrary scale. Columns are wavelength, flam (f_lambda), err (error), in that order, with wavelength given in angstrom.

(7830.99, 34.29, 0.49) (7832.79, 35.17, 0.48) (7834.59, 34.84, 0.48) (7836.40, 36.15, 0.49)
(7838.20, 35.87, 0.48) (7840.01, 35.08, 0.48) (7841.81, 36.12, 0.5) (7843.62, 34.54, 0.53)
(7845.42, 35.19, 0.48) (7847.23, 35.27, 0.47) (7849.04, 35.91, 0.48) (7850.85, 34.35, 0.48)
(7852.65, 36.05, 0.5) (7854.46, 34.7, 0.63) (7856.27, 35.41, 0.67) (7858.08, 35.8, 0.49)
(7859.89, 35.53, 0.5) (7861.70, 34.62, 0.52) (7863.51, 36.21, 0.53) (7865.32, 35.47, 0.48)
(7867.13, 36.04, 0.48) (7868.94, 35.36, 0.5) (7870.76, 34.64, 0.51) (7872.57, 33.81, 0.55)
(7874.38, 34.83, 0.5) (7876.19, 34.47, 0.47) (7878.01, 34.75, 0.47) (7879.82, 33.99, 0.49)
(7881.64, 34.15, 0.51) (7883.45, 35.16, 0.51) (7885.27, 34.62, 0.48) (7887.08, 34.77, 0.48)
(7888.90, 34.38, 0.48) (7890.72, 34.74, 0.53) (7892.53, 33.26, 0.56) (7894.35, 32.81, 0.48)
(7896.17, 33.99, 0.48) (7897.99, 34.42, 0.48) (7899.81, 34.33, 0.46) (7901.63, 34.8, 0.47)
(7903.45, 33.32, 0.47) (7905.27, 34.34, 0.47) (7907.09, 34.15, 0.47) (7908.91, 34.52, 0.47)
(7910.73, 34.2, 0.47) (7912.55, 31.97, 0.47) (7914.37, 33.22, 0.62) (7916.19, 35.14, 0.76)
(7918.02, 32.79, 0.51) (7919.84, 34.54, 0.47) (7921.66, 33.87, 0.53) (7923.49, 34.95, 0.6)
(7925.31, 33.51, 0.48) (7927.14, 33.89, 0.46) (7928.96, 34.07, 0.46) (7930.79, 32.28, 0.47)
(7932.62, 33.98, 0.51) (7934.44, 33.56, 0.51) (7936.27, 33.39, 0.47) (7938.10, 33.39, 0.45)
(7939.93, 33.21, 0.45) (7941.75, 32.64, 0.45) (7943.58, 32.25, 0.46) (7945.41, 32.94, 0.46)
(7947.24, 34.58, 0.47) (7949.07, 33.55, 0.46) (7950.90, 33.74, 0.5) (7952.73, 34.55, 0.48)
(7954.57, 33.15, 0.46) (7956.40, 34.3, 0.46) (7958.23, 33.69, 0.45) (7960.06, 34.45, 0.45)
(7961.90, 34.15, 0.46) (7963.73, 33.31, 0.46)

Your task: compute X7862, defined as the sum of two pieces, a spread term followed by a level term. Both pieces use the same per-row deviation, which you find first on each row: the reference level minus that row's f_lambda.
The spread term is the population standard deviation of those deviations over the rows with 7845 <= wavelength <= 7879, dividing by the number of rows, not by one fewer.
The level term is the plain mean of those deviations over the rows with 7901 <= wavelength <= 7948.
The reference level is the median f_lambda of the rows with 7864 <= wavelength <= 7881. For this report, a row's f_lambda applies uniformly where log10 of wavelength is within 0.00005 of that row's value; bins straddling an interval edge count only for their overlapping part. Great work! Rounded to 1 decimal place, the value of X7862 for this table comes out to 1.7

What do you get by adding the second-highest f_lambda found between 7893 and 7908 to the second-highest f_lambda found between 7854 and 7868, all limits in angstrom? 70.5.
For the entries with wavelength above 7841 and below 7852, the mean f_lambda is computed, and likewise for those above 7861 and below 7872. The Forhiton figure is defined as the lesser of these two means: 35.2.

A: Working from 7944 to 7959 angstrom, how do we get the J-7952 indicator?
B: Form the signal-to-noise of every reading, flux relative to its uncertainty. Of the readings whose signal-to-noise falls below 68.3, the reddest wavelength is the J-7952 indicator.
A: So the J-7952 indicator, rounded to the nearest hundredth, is 7950.90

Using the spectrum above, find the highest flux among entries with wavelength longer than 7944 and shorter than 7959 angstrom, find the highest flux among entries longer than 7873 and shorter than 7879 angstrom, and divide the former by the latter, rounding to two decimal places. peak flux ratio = 0.99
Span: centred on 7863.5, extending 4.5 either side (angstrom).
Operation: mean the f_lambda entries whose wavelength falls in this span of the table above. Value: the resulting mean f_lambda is 35.6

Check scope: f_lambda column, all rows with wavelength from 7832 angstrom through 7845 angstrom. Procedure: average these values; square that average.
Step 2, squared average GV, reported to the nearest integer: 1253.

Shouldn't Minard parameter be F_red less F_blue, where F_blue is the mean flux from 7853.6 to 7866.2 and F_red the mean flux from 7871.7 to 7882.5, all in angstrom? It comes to -1.1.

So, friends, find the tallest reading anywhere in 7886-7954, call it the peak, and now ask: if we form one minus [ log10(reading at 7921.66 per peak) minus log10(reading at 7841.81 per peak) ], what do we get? 1.03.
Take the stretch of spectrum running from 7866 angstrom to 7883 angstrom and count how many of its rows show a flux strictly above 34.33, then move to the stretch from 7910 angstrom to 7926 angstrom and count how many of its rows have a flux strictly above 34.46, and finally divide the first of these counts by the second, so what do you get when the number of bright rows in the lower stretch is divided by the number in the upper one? 2.0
